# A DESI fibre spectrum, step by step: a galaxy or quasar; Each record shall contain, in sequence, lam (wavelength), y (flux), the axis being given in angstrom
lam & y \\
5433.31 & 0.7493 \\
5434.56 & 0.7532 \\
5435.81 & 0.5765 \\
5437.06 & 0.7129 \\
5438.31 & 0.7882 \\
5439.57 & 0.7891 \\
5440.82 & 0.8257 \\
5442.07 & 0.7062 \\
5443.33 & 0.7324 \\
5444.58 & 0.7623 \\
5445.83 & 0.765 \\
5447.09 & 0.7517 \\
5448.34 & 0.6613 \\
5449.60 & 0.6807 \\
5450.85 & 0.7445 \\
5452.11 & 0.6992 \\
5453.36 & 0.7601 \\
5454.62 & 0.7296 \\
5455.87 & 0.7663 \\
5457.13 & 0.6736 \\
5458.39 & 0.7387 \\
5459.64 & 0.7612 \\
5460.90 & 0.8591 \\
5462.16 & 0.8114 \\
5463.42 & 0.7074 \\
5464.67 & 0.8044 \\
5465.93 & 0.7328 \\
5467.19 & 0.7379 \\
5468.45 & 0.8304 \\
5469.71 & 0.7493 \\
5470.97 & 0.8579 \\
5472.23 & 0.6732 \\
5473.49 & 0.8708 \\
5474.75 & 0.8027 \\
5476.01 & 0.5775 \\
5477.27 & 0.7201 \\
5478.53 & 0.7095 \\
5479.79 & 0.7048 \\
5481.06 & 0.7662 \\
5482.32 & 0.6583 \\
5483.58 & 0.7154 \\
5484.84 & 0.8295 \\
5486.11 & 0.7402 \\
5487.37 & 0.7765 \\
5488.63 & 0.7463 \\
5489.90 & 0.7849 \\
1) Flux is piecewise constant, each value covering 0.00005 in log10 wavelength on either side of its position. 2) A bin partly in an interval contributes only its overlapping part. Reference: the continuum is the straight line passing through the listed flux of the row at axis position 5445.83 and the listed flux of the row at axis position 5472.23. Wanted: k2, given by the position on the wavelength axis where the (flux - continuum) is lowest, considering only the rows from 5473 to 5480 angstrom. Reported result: 5476.01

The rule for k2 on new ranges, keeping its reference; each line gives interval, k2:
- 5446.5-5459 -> 5448.34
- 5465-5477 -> 5476.01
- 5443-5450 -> 5448.34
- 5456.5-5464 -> 5457.13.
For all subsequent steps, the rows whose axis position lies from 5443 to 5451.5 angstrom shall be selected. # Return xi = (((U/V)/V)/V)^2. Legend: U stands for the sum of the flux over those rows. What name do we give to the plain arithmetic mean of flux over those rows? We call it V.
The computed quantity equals 174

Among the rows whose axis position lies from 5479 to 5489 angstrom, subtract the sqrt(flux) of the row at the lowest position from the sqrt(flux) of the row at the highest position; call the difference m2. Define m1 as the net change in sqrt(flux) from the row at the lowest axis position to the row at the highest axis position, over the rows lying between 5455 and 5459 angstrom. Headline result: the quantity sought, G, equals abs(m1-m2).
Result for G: 0.04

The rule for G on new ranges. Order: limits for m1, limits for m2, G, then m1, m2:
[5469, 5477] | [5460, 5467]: 0.03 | -0.106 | -0.07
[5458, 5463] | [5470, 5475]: 0.07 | 0.041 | -0.03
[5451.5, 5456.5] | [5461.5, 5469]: 0.03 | 0.039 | 0.01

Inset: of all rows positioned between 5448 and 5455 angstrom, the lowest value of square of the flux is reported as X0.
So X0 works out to 0.4373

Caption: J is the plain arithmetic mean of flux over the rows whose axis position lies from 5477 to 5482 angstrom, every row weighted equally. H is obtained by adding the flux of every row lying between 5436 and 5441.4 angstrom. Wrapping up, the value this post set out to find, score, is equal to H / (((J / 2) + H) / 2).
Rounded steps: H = 3.12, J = 0.725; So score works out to 1.79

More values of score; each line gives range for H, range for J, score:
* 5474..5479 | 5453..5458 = 1.77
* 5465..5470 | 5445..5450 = 1.79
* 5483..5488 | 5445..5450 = 1.79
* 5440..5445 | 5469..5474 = 1.77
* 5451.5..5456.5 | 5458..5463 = 1.76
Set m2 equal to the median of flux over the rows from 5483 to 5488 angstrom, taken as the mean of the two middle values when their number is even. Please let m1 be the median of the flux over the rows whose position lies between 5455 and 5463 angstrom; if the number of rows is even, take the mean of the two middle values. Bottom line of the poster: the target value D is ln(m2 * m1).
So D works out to -0.55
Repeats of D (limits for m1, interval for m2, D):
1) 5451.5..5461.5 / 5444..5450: -0.57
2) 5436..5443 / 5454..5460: -0.54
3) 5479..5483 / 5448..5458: -0.69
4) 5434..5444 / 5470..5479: -0.63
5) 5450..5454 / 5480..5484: -0.63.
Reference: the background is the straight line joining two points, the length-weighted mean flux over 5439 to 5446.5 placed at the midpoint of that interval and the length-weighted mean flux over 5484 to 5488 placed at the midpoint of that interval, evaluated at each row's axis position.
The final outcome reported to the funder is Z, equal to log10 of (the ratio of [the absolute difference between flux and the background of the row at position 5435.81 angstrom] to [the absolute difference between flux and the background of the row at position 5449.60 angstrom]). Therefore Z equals 0.3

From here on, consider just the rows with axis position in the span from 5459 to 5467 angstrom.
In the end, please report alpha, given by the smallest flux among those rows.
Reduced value 0.7074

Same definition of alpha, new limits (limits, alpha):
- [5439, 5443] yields 0.7062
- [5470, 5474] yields 0.6732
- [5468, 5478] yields 0.5775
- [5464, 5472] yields 0.7328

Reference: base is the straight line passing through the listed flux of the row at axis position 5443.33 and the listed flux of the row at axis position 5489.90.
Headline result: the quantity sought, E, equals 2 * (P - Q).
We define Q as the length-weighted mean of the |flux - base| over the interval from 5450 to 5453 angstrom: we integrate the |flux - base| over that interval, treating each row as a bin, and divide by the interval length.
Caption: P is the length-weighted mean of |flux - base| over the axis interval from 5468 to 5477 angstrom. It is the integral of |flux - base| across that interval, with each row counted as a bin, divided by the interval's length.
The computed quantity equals 0.12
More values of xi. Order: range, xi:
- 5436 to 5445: 147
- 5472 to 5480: 180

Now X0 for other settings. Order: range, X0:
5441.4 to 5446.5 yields 0.4987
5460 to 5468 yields 0.5004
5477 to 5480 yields 0.4967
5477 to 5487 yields 0.4334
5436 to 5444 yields 0.4987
